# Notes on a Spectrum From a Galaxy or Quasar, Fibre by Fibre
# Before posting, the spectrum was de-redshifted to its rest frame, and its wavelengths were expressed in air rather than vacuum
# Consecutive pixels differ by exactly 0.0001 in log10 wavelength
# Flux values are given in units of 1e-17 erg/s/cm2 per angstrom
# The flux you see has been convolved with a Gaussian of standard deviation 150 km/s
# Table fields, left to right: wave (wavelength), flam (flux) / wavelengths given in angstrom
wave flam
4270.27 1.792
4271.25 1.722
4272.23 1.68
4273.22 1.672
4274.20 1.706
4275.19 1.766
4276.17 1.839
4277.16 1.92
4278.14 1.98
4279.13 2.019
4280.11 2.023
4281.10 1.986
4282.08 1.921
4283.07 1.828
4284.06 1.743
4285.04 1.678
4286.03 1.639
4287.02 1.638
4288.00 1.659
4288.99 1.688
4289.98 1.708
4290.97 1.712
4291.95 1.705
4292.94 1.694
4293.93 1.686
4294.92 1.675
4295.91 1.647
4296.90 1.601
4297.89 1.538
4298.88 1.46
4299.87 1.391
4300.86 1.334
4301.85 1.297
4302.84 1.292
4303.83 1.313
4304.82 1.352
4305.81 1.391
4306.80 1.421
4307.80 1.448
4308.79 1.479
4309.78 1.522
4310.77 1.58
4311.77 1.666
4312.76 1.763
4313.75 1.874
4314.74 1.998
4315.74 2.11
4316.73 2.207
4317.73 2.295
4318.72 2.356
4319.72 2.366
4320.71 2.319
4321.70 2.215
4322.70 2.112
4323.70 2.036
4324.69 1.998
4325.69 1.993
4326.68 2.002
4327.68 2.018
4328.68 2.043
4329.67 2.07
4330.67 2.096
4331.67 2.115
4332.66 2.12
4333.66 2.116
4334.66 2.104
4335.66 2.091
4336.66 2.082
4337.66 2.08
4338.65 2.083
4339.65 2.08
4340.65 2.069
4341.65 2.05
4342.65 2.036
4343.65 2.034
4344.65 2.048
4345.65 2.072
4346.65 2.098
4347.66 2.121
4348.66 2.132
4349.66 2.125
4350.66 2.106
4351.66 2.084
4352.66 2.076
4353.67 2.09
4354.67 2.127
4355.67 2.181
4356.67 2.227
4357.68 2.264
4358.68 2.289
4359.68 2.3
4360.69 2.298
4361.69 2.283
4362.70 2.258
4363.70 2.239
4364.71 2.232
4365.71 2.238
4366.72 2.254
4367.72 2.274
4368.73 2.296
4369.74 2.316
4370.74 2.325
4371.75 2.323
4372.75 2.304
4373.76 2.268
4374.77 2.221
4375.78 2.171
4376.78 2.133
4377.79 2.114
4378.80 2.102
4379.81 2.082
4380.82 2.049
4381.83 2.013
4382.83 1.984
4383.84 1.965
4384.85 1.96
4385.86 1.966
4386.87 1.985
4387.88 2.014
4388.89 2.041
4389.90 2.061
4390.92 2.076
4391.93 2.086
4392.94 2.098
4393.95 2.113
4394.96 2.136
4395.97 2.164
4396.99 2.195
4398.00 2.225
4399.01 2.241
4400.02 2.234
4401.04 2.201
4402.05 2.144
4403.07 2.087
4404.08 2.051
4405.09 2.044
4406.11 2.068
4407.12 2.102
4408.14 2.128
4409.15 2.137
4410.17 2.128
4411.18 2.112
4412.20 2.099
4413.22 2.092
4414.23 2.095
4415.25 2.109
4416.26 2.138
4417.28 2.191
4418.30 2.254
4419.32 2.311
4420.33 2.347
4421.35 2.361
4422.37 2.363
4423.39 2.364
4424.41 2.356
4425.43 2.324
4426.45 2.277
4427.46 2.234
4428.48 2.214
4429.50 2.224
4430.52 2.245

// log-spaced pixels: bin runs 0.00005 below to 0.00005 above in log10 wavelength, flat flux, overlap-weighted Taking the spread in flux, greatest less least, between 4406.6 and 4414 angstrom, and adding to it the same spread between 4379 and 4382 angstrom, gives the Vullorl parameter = 0.11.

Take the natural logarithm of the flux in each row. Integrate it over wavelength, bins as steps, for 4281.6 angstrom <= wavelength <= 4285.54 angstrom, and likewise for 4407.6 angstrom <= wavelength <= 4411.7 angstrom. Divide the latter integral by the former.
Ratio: 1.3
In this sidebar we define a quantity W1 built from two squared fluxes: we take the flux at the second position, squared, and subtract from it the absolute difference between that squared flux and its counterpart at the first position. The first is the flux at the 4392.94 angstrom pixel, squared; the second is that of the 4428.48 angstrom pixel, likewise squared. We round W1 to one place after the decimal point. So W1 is 4.4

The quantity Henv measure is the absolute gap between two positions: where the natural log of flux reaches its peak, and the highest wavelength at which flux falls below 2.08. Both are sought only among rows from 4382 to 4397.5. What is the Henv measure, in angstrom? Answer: 6.1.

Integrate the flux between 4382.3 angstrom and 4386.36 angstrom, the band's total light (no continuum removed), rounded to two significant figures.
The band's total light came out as 8.0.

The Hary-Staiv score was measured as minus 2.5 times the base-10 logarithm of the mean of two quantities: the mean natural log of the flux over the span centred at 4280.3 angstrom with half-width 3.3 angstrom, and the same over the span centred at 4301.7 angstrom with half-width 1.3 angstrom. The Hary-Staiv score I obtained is 0.8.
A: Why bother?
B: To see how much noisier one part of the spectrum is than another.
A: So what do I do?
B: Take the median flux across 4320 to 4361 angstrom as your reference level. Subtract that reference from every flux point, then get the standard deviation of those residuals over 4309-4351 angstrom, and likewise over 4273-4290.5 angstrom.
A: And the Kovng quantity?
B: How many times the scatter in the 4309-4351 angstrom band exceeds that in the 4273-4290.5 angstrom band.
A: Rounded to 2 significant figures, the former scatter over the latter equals 1.2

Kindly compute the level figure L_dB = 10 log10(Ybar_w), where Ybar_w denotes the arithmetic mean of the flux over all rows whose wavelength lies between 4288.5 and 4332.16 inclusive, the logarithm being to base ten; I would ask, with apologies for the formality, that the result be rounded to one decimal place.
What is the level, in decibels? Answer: 2.5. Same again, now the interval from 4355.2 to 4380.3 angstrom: 3.5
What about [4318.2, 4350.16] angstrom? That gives 3.2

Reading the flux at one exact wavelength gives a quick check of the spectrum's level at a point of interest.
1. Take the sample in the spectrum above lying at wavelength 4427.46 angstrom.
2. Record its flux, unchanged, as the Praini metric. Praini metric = 2.234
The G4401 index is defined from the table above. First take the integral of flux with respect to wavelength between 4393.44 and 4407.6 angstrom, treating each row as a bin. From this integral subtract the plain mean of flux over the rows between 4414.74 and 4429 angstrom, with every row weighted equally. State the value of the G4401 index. 28.1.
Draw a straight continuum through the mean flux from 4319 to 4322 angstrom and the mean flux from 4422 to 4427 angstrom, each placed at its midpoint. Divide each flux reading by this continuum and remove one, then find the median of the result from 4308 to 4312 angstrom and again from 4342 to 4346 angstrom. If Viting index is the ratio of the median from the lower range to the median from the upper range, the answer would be 2.8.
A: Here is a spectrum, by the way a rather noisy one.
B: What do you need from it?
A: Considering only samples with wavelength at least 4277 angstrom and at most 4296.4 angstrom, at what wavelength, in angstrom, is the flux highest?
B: 4280.11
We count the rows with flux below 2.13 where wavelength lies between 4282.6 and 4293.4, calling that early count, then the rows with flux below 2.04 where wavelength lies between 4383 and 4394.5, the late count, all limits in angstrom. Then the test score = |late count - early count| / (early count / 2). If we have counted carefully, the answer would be 1.09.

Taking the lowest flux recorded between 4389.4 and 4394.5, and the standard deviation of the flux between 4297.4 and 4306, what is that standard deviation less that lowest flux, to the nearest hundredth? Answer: -1.98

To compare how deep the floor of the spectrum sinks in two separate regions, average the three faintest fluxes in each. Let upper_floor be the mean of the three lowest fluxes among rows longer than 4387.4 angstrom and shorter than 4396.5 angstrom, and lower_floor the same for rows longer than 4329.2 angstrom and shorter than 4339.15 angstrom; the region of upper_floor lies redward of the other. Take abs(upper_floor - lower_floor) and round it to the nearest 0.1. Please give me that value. 0.0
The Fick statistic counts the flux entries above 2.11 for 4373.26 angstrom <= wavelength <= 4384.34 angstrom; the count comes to 5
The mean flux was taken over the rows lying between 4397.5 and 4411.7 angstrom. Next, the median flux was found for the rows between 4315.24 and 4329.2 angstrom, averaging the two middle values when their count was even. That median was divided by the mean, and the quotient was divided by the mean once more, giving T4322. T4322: 0.46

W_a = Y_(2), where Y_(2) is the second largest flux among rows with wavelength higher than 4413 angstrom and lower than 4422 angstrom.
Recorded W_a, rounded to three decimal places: 2.347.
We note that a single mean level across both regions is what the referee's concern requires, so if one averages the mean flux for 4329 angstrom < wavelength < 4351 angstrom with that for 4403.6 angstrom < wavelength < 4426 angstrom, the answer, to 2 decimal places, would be 2.14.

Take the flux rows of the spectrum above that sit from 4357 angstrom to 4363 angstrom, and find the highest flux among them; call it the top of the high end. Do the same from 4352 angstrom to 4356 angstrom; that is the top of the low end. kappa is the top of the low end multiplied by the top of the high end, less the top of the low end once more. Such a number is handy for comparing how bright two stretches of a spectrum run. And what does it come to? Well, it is 2.8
